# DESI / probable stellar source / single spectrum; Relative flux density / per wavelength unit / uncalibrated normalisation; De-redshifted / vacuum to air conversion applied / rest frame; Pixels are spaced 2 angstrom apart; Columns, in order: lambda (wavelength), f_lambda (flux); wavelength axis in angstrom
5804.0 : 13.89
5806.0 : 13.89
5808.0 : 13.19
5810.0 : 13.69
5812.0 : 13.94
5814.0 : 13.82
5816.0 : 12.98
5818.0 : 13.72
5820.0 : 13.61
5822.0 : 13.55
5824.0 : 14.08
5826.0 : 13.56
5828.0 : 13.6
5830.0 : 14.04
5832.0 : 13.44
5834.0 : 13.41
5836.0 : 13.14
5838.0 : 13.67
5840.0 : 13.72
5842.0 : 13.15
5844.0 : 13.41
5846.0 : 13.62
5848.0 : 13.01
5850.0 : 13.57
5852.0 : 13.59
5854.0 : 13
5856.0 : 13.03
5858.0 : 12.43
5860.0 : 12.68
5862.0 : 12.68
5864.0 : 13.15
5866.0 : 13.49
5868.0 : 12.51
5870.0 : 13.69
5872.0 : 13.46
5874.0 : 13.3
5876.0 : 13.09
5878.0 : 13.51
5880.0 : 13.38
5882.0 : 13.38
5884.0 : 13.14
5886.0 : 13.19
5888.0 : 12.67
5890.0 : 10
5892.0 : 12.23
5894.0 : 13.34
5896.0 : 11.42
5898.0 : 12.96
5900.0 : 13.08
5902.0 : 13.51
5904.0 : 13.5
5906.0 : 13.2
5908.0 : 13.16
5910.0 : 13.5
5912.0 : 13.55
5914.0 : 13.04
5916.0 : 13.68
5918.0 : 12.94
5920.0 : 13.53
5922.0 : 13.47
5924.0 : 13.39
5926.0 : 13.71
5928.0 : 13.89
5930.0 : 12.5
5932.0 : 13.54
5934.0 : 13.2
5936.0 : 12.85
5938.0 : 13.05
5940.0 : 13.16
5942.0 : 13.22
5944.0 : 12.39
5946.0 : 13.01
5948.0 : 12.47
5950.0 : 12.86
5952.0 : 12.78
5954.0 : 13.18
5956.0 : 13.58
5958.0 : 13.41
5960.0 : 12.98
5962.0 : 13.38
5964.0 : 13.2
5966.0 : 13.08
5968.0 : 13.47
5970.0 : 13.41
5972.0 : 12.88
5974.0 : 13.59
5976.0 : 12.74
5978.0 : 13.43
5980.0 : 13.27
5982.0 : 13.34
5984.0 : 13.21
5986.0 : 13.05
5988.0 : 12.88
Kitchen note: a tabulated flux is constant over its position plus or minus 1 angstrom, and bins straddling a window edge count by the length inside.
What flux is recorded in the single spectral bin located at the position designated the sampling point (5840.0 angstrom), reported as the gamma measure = 13.72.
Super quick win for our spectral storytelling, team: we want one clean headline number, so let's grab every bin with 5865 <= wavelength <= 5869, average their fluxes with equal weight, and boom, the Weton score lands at 13.0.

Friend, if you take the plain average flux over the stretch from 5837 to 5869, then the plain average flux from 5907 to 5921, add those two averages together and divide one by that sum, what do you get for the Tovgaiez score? 0.0377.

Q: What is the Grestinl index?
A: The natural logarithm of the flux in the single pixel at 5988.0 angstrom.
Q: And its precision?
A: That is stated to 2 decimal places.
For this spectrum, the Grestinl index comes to 2.56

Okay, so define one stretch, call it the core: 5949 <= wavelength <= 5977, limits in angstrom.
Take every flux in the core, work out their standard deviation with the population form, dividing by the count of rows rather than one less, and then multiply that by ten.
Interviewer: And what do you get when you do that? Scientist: 2.9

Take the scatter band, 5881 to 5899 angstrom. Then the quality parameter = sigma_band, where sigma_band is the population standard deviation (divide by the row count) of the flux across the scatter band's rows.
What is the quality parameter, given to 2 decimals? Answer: 1.06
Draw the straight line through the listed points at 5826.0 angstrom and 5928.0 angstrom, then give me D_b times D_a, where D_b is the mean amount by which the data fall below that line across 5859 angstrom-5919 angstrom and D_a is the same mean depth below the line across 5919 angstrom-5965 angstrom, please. 0.58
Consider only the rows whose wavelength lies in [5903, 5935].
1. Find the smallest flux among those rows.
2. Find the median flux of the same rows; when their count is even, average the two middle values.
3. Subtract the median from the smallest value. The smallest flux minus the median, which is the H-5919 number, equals -1.0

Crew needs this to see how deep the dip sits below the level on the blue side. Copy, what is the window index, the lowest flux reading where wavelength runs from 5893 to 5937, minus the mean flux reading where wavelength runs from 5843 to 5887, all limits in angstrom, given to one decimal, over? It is -1.8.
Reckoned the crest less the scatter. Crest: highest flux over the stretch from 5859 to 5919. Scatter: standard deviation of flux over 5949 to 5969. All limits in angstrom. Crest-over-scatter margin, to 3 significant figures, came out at 13.4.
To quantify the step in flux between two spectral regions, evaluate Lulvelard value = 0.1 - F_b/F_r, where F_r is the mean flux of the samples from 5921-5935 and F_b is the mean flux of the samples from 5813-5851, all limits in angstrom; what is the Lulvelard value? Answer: -0.911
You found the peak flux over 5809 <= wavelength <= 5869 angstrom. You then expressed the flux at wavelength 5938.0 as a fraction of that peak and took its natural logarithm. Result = -0.076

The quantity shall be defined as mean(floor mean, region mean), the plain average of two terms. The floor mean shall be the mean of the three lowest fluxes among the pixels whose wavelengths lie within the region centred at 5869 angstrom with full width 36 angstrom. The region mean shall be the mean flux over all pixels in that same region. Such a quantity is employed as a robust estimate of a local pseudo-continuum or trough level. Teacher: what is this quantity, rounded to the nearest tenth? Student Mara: 12.8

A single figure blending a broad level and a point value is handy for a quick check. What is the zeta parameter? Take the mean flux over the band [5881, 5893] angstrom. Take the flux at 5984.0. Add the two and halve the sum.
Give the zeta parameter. 12.8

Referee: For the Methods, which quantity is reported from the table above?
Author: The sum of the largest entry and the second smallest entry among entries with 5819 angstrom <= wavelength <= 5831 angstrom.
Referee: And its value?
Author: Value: 27.6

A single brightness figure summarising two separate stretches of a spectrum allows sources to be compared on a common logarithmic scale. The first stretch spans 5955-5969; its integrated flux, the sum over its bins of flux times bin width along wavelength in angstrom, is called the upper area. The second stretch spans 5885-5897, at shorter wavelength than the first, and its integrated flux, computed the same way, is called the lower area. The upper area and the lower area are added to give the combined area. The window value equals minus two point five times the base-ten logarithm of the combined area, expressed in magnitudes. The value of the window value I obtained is -6.30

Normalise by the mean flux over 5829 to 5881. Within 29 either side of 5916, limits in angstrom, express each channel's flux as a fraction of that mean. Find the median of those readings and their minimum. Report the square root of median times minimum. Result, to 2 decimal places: 0.87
